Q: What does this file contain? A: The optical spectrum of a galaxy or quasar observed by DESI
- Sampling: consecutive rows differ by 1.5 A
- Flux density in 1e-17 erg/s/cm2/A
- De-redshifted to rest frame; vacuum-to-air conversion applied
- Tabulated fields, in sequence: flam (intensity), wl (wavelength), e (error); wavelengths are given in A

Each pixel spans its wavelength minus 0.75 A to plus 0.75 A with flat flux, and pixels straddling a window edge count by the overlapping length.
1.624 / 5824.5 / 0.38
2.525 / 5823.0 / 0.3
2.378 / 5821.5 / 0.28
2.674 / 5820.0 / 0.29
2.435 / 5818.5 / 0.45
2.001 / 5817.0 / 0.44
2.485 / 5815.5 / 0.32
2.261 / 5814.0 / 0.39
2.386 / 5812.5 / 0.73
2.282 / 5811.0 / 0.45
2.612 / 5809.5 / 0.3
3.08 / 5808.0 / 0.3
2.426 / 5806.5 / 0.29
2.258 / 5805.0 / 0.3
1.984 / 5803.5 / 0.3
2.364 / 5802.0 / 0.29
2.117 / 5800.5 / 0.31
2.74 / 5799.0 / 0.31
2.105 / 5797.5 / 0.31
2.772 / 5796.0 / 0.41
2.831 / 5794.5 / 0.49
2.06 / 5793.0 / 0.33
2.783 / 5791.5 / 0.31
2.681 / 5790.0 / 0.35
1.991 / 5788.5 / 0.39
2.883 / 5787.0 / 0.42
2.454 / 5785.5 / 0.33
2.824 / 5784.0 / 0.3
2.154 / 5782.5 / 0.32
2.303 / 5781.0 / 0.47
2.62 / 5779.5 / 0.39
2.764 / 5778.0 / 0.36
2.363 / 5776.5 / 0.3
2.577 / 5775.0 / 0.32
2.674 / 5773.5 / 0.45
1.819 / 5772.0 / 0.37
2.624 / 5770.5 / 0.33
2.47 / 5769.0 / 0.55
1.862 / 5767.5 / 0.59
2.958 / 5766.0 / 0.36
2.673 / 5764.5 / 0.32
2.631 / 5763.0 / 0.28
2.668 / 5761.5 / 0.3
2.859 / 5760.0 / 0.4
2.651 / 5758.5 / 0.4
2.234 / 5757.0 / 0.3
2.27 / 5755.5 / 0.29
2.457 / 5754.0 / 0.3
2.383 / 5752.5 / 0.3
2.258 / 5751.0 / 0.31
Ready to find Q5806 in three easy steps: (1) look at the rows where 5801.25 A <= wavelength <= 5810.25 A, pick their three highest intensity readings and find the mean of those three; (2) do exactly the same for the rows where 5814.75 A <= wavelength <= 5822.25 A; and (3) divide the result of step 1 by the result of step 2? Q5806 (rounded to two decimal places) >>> 1.07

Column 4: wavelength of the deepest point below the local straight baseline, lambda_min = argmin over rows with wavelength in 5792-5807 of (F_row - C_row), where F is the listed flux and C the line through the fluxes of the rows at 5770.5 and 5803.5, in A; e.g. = 5793.0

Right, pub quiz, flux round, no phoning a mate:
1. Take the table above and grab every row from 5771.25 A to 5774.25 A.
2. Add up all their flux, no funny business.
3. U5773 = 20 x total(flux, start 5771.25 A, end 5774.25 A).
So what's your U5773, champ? 90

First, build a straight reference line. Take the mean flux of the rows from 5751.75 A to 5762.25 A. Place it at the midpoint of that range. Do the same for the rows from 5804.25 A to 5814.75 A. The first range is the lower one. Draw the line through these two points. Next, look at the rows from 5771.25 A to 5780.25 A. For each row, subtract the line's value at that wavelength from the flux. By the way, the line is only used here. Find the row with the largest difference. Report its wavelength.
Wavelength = 5778.0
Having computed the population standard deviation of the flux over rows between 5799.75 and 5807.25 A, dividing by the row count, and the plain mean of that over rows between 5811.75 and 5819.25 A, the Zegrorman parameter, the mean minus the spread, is 2.15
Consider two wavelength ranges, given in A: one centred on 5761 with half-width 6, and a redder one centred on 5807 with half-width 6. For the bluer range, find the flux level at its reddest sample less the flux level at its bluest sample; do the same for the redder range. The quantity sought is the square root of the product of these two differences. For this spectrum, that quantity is 0.12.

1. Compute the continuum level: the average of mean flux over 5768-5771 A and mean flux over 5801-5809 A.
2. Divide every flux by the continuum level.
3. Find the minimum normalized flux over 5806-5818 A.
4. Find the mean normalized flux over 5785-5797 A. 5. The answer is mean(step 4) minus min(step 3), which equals 0.22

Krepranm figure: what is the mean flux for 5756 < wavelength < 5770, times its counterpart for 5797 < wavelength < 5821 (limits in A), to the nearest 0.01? 6.10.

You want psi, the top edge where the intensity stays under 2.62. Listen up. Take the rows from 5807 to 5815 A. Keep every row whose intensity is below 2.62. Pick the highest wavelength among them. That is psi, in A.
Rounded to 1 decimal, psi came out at 5814.0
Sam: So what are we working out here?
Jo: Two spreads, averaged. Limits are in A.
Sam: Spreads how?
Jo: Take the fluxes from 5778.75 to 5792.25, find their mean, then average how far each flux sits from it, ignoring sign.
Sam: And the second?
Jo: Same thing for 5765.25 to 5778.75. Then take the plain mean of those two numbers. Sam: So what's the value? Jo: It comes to 0.279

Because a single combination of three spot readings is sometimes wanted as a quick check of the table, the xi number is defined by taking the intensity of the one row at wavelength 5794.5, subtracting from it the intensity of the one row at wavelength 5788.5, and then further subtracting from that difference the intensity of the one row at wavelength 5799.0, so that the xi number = -1.90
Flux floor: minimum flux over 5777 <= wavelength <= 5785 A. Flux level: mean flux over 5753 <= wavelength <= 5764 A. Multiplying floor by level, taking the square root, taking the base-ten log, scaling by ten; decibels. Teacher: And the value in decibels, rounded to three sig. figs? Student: 3.69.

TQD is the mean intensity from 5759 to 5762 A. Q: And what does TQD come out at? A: 2.76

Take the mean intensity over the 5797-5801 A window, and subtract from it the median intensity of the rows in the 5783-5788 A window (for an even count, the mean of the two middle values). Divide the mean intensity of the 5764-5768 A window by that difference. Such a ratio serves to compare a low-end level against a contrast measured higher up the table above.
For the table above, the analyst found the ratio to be -5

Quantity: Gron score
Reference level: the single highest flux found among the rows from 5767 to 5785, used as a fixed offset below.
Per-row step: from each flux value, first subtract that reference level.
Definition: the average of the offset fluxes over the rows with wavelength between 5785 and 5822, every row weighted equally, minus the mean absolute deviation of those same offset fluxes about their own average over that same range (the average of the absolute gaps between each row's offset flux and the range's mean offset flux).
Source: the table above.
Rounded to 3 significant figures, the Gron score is -0.633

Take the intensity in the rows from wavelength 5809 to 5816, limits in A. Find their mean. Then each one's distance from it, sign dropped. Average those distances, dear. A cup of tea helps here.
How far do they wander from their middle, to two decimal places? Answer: 0.11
